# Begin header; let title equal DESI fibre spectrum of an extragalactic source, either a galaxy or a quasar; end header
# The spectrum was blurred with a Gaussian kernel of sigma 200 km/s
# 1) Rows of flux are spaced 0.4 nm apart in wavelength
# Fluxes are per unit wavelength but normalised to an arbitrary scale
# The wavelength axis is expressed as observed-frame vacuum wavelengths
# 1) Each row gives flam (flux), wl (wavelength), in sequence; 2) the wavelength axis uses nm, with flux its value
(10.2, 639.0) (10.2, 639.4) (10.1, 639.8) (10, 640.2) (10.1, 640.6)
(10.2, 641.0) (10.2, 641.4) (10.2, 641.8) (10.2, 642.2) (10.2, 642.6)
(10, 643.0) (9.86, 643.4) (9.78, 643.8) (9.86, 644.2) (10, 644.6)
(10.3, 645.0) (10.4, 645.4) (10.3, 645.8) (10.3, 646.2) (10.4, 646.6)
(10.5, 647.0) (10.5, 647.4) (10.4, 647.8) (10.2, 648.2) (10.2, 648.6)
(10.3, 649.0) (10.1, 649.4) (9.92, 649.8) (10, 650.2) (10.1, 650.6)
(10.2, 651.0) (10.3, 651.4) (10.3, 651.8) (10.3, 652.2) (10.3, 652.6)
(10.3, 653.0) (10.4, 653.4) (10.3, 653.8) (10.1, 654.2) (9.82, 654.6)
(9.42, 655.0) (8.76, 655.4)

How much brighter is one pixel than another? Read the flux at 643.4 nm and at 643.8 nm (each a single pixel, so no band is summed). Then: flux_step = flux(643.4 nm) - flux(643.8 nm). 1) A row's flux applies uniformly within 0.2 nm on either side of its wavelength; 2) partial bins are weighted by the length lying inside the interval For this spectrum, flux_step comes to 0.08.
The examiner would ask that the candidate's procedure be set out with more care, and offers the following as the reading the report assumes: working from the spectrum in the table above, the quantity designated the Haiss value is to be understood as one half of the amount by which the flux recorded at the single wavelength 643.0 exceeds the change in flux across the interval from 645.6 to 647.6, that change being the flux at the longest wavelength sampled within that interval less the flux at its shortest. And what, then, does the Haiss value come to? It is 4.90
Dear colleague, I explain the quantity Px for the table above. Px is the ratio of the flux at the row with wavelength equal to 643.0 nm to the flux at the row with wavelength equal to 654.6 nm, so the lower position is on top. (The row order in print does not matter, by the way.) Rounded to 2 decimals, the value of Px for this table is 1.02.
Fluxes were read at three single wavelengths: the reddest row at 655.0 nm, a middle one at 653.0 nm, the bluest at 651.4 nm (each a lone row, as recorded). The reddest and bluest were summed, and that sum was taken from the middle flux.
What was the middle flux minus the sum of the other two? -9.4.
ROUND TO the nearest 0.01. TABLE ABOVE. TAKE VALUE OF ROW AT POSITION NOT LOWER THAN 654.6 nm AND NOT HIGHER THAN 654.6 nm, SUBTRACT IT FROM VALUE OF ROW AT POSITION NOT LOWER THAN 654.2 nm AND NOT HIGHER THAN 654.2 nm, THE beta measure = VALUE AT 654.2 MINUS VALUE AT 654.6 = 0.28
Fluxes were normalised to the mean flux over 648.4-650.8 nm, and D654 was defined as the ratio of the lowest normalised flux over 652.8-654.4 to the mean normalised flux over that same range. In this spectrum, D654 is 0.983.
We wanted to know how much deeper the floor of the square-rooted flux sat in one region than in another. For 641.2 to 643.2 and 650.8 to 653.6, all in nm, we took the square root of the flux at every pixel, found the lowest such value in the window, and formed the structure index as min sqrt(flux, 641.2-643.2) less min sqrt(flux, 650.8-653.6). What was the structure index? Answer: -0.031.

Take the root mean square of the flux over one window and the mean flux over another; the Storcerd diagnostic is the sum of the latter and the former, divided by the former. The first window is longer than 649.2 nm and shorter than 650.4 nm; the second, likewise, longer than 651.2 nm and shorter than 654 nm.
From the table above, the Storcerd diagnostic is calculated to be 2.03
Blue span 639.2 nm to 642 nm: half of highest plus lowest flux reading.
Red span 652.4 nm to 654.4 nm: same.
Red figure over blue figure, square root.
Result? 1.007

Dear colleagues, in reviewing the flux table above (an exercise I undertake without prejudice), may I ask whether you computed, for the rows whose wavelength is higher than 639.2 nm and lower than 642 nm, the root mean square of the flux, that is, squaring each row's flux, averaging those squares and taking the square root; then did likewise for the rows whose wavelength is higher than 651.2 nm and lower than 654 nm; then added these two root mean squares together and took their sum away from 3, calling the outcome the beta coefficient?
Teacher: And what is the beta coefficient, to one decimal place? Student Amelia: -17.5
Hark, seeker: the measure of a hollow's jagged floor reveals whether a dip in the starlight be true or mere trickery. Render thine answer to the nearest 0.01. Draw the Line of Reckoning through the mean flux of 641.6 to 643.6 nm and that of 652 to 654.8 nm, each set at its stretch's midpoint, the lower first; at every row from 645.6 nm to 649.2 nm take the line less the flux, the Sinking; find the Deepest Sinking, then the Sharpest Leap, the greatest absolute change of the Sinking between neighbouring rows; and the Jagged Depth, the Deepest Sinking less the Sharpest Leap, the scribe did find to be -0.24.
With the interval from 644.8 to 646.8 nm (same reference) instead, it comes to -0.27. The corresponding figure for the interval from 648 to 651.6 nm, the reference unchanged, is 0.05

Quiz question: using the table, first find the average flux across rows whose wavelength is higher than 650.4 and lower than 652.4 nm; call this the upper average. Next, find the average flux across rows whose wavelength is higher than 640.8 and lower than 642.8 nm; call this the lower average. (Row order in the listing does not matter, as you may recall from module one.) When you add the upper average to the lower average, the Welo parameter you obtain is 20.4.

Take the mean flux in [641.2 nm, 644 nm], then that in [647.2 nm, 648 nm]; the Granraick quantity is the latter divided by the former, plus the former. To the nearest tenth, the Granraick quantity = 11.1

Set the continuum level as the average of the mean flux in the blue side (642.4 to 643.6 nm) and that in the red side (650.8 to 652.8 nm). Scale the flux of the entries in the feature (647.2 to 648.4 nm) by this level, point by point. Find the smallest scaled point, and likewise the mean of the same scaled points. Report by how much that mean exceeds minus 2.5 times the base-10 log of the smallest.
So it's 1.03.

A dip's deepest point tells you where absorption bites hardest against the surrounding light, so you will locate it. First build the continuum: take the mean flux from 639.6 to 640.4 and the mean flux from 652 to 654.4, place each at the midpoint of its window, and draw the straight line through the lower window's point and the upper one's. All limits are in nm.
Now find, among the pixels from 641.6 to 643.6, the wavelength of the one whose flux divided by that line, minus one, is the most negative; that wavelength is 643.4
